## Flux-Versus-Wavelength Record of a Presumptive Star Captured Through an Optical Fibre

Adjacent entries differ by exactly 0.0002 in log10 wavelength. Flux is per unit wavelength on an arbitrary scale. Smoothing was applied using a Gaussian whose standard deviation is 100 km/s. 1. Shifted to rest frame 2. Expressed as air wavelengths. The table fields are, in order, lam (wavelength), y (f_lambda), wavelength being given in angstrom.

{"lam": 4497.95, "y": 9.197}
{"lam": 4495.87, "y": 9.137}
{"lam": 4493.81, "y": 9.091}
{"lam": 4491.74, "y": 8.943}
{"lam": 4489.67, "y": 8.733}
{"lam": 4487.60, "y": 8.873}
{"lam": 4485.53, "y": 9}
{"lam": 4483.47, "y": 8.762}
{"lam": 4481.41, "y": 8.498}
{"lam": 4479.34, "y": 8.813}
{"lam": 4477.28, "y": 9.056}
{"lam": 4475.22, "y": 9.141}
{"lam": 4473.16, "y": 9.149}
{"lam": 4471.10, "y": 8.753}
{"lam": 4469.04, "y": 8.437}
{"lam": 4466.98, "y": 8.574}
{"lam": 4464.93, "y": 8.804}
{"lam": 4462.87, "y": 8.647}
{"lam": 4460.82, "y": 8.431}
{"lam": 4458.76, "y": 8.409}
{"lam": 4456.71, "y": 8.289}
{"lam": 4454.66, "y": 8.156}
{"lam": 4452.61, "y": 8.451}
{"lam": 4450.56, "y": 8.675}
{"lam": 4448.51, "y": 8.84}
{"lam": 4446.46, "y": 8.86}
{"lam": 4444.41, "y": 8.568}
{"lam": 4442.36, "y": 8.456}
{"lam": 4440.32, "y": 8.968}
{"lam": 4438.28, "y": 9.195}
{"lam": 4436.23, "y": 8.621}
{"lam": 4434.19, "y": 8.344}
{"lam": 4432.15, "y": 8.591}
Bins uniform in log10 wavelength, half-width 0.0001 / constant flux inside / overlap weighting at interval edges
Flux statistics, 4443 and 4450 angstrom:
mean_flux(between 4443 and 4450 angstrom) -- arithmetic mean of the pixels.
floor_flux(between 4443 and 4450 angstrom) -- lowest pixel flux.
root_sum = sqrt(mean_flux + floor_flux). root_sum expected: 4.16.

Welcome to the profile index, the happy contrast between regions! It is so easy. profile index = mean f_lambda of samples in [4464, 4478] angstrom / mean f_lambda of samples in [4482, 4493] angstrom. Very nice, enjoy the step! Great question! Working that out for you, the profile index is 1.00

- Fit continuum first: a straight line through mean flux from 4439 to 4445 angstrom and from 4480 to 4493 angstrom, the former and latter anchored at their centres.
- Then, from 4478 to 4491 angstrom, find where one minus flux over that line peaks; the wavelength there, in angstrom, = 4481.41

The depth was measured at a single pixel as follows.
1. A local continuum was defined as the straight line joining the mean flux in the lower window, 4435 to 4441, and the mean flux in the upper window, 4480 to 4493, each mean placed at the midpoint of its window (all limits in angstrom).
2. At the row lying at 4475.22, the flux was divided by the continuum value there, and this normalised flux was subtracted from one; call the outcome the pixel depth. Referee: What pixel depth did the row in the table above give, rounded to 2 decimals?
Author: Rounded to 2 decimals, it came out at -0.04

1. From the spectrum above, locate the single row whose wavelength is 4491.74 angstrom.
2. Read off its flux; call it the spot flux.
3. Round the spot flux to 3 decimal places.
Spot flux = 8.943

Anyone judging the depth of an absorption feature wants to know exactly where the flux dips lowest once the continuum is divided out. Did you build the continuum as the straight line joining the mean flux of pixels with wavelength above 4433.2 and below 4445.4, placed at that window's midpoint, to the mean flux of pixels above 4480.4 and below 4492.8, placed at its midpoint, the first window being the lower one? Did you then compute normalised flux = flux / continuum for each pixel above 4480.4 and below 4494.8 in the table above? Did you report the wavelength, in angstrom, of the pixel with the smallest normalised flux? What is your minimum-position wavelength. 4481.41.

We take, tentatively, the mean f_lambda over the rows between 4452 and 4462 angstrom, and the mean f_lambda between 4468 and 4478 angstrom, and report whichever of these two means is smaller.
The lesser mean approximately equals 8.35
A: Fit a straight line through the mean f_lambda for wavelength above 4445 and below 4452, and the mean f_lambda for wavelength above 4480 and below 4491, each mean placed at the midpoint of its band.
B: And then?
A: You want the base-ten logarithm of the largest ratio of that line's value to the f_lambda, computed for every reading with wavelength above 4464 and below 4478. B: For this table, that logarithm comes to 0.017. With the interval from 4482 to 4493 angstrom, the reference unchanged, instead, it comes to 0.002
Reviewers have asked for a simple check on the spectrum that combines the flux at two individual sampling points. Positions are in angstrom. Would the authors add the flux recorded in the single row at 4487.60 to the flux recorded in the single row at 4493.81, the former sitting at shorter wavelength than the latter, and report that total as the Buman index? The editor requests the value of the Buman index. 18.0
